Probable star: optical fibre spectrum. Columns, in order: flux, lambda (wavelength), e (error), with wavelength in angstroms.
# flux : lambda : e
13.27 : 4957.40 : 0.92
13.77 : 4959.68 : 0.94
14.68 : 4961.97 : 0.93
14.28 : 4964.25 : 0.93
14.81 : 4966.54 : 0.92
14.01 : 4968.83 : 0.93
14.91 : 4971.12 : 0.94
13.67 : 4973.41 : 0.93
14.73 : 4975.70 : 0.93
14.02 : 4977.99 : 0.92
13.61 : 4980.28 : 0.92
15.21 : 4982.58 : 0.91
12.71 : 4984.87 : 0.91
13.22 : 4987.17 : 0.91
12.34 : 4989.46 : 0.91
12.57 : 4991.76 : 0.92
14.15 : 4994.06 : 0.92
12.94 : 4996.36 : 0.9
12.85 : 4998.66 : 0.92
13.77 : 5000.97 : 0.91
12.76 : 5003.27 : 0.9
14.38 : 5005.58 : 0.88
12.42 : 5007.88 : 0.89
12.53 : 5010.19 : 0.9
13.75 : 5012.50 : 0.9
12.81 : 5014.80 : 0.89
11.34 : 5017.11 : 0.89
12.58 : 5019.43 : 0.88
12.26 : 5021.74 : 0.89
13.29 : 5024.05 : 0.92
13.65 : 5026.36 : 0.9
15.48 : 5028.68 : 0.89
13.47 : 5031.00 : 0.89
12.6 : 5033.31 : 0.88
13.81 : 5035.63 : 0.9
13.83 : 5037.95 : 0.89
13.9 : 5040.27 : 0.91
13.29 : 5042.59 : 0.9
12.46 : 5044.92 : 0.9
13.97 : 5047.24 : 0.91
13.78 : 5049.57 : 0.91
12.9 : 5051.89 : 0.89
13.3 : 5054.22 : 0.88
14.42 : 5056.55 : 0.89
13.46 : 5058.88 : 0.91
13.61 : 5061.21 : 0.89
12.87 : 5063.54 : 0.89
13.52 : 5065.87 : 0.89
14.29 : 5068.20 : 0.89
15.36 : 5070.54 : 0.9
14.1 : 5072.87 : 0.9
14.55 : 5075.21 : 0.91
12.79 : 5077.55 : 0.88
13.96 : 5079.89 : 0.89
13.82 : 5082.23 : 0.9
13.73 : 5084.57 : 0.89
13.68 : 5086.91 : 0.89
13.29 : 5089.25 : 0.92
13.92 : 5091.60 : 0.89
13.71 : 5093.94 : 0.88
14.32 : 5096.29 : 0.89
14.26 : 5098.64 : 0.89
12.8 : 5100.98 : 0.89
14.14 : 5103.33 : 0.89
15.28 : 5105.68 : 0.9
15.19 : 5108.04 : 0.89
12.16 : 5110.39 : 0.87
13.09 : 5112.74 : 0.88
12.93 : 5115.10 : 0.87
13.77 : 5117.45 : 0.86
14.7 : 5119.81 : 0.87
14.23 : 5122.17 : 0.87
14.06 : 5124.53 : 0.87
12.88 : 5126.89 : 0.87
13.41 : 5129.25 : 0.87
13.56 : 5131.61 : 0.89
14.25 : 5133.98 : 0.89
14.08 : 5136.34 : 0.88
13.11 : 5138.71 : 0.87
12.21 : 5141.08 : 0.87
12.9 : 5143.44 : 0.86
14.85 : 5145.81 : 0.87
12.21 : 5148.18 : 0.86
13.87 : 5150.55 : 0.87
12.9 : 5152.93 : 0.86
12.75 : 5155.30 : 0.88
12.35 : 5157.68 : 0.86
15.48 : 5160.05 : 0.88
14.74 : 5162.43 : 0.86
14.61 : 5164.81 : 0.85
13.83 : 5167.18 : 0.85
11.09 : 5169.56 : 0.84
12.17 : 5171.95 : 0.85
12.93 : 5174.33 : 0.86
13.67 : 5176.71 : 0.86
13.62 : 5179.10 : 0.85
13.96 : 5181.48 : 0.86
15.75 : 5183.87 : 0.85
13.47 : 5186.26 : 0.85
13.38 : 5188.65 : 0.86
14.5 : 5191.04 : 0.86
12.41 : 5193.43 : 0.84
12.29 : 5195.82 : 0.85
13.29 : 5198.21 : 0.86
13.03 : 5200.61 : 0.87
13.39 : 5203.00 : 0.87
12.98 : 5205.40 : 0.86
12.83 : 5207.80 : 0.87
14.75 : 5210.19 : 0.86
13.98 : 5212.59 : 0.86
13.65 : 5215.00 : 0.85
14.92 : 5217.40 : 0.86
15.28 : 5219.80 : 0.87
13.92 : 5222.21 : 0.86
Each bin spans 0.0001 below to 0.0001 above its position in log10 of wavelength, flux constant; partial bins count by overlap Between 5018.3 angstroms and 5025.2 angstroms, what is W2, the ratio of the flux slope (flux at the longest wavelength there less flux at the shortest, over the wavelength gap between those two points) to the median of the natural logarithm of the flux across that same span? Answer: 0.061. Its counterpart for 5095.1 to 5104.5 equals -0.010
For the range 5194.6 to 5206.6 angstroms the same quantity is 0.028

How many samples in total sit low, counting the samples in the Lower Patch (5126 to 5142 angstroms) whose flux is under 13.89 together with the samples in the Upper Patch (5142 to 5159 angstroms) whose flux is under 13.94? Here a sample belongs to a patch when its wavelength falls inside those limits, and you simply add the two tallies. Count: 11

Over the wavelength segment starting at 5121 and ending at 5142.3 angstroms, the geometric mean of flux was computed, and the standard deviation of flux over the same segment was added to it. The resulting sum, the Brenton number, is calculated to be 14.2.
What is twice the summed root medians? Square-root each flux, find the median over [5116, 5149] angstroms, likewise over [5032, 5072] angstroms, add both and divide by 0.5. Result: 14.77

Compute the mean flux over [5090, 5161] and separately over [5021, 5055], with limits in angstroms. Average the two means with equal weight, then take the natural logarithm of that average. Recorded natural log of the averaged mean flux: 2.607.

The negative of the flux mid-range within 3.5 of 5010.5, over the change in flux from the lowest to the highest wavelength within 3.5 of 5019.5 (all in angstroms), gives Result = -14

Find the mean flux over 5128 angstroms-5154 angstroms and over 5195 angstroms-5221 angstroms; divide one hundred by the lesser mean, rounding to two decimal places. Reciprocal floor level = 7.47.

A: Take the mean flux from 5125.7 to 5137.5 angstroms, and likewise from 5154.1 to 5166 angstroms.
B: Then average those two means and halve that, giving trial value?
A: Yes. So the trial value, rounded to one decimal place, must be 6.9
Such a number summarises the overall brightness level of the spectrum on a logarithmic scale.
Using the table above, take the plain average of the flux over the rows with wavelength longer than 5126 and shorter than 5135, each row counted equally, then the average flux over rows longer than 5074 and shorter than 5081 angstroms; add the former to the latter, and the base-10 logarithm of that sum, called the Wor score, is 1.44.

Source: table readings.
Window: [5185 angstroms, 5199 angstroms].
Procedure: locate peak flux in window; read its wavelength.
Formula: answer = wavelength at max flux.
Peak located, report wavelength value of 5191.04 angstroms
